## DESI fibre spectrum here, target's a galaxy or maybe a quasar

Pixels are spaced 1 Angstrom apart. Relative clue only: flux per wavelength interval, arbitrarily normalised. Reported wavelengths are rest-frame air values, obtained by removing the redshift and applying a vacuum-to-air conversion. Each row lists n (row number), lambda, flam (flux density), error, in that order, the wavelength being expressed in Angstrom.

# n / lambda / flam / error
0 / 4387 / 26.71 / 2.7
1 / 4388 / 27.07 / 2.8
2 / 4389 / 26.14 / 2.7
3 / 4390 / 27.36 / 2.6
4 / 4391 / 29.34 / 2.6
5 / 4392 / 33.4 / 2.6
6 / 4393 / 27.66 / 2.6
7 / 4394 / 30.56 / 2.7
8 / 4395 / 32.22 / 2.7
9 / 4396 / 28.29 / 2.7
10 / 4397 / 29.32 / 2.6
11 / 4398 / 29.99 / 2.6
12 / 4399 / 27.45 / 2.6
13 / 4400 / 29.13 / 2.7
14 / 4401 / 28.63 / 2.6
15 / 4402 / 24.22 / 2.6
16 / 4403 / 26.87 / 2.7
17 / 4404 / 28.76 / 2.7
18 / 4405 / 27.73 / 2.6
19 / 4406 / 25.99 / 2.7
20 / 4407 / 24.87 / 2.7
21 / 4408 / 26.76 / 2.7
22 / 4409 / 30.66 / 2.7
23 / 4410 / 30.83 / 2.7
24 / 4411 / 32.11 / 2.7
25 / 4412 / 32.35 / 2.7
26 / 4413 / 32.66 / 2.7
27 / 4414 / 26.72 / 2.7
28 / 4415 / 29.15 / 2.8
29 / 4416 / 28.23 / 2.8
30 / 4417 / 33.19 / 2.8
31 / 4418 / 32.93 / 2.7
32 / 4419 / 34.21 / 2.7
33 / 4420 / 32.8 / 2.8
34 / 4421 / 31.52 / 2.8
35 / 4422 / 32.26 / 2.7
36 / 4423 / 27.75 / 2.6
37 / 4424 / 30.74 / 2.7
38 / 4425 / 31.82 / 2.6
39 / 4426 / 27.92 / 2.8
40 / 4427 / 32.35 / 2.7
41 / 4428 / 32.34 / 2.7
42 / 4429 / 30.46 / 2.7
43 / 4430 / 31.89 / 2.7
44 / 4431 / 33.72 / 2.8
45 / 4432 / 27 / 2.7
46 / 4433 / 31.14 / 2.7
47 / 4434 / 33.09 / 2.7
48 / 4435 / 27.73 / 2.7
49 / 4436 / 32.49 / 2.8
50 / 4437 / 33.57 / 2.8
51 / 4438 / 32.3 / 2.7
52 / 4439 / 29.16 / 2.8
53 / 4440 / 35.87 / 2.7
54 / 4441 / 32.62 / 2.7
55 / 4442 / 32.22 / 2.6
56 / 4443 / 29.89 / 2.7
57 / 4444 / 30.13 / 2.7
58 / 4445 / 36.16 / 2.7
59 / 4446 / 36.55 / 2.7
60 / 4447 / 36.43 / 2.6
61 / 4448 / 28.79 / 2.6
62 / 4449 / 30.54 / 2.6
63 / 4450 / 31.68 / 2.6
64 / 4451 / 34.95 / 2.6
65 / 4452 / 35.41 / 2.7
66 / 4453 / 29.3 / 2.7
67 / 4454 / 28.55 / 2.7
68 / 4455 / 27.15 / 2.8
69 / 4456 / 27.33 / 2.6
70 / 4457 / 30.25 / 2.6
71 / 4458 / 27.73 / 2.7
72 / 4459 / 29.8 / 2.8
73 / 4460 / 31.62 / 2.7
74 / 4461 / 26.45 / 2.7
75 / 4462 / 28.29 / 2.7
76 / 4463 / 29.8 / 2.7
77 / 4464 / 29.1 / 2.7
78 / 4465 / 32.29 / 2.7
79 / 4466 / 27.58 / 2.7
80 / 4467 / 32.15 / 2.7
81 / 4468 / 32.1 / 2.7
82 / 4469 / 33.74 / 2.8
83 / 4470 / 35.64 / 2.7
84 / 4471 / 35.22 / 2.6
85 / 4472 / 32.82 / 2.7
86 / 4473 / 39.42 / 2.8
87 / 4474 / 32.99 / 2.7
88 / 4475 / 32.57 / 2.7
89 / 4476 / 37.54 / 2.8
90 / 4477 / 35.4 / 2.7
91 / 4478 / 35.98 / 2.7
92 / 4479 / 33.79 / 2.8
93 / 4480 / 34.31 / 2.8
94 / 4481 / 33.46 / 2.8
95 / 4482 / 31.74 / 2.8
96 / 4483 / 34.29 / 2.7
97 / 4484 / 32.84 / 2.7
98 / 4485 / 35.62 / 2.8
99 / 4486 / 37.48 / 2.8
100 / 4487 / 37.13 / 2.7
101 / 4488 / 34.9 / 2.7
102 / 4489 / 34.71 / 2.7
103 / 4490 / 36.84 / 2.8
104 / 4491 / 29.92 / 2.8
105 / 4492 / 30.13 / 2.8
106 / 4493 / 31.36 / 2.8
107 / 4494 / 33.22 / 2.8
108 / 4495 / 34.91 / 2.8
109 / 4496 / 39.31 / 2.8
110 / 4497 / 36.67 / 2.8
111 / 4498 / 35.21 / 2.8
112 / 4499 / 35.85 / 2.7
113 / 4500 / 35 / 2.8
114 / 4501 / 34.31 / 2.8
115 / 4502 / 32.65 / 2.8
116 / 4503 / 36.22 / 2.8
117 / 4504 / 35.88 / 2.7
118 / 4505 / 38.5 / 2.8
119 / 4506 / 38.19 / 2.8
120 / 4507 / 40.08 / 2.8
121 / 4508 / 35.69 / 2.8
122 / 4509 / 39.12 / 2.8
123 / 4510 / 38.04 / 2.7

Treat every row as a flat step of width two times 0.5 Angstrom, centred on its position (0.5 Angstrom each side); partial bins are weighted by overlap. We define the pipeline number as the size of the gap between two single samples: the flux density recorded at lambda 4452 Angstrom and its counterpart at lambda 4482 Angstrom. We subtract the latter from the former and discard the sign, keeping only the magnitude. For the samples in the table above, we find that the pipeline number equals 3.7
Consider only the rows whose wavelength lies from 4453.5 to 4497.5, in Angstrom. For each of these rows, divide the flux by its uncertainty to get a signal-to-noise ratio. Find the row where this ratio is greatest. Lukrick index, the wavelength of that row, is 4473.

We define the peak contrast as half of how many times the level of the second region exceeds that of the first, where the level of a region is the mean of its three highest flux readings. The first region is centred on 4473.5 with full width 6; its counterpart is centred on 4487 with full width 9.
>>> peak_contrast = 0.50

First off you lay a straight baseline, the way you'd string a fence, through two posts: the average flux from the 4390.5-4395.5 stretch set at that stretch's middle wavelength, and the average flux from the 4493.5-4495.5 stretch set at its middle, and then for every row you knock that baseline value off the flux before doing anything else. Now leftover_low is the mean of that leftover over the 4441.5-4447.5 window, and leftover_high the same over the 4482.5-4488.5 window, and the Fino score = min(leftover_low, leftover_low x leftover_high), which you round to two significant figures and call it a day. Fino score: 1.2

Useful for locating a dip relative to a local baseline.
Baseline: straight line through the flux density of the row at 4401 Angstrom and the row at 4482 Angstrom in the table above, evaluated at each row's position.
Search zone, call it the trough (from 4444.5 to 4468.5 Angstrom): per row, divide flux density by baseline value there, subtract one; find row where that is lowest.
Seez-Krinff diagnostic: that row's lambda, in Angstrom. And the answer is 4461 Angstrom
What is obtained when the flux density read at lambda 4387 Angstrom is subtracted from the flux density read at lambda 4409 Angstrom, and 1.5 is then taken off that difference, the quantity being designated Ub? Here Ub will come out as 2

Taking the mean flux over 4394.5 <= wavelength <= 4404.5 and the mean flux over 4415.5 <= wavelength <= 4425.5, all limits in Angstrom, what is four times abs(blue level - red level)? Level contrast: 12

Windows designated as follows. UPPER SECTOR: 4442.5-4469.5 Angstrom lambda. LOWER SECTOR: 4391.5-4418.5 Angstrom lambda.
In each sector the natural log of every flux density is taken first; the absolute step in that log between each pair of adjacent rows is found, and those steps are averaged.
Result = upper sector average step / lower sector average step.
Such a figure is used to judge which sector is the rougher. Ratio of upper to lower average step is 1.04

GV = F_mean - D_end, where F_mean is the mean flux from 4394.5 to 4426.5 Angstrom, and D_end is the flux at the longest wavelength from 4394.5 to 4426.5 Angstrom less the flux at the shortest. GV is 34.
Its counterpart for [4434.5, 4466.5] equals 31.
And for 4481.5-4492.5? 36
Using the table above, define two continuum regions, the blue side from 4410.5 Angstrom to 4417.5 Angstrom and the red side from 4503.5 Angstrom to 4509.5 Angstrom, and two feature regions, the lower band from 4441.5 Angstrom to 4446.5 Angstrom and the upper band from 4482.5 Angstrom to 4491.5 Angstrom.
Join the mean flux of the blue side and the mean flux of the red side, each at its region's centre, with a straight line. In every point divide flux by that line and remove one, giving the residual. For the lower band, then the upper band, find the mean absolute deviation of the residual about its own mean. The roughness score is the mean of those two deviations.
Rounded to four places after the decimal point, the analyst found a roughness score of 0.0626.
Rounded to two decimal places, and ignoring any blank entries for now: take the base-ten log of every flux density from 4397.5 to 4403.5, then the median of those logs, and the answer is 1.45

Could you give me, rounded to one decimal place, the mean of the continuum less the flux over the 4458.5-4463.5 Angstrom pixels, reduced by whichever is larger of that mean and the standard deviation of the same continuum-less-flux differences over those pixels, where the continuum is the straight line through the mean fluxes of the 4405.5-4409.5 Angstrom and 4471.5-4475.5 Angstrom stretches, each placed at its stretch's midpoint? 0.0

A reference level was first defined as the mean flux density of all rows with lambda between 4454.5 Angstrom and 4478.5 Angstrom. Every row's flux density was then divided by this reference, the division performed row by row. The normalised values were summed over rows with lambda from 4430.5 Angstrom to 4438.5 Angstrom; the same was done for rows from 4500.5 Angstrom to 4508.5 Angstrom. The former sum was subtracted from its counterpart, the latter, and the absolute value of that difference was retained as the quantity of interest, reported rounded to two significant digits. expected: 1.3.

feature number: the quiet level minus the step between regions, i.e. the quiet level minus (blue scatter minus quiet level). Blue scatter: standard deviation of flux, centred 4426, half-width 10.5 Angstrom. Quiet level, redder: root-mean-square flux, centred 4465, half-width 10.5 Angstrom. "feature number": 60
